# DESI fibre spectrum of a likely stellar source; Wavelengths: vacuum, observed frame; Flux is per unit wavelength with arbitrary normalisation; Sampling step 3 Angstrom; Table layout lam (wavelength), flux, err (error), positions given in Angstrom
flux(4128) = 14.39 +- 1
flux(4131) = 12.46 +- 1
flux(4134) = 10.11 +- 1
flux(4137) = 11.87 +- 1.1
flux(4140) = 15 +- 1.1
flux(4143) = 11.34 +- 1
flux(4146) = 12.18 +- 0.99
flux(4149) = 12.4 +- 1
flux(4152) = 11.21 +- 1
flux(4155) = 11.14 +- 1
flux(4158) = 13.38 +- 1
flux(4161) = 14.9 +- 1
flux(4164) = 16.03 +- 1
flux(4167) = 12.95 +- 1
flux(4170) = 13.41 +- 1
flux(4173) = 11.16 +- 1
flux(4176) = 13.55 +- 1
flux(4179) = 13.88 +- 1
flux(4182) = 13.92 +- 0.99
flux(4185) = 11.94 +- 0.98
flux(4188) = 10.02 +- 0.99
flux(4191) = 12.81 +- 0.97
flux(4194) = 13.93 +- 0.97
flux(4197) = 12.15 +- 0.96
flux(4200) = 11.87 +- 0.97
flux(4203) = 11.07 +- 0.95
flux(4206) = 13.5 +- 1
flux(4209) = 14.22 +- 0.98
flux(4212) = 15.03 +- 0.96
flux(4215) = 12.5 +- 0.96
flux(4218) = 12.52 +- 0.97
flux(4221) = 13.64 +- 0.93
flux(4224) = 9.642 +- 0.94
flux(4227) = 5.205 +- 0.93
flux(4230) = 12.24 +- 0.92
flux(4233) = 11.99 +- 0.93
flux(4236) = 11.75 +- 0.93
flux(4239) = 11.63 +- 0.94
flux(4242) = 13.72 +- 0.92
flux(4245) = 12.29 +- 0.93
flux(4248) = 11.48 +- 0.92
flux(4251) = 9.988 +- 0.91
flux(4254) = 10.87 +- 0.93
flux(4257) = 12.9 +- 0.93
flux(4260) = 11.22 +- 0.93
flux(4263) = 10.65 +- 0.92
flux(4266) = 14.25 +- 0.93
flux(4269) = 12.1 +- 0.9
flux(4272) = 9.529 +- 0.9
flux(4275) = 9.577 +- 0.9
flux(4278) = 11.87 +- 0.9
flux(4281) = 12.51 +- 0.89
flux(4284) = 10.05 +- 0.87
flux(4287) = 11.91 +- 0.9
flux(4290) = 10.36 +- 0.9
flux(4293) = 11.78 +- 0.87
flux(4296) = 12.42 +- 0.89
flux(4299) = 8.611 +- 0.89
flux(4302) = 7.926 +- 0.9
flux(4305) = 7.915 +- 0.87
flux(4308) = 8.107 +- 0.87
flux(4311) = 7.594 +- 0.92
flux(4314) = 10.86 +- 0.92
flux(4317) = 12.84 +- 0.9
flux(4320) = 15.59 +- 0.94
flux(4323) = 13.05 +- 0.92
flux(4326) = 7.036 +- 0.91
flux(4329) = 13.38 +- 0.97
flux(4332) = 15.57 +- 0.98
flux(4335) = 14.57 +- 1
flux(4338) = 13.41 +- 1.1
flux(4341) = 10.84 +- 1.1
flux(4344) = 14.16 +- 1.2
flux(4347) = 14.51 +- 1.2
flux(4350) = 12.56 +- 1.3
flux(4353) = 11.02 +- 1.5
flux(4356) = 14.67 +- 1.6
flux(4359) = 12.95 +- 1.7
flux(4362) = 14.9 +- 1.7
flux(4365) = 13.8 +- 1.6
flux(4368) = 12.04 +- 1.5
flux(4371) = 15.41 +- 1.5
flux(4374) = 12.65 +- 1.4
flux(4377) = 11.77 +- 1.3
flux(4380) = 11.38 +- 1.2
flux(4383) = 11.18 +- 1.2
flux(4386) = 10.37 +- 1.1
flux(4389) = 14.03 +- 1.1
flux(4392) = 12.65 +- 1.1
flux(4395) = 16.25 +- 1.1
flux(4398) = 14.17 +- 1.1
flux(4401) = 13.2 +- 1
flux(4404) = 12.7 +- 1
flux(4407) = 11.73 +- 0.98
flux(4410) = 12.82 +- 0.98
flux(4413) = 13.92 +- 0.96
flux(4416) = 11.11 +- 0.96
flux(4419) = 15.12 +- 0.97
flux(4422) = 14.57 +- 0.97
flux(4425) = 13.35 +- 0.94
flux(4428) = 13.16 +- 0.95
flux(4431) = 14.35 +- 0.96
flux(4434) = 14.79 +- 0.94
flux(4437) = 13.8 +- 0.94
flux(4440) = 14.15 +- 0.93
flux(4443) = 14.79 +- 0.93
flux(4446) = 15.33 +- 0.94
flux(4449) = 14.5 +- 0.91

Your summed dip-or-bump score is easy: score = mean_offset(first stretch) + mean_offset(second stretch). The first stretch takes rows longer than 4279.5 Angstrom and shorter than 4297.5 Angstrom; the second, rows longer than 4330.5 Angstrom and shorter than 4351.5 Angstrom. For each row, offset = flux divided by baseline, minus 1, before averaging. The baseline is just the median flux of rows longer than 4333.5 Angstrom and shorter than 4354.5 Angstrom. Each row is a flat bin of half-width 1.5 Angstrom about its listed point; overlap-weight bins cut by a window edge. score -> -0.12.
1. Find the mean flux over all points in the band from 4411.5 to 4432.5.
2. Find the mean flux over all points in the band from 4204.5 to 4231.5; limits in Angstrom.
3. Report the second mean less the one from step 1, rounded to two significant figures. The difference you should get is -1.6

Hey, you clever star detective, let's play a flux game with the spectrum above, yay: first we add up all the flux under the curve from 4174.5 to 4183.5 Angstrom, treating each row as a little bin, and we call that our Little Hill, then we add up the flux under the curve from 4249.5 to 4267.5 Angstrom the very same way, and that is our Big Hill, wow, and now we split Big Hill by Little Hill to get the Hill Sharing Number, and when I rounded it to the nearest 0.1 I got 1.7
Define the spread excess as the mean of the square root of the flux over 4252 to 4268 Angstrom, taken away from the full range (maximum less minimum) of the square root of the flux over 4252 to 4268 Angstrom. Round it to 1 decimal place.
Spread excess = -2.9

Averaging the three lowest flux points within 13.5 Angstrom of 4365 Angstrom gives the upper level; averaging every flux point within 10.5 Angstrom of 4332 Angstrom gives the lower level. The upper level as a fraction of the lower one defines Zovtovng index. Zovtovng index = 0.93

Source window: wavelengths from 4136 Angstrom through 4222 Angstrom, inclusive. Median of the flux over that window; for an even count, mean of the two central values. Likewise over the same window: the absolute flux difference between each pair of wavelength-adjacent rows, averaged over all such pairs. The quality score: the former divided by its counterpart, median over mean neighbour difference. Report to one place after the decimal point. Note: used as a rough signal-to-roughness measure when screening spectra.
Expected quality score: 8.8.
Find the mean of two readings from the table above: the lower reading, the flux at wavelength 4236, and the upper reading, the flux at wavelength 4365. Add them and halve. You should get 12.8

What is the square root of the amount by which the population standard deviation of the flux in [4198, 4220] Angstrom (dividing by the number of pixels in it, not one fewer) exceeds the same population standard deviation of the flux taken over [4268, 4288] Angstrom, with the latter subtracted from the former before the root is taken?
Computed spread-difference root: 0.26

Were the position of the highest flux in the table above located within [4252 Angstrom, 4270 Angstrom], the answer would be 4266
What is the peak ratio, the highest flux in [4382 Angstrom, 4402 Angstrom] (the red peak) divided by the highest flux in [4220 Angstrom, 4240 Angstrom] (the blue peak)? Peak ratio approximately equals 1.19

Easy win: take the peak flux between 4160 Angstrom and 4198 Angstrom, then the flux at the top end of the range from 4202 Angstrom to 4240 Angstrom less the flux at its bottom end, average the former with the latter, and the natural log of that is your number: 2.12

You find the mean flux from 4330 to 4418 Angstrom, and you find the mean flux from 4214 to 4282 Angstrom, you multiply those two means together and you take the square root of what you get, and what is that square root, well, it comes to 12.3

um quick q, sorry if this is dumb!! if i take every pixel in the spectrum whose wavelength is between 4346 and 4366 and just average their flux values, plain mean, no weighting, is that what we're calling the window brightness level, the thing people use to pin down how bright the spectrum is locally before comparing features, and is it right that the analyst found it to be 13.5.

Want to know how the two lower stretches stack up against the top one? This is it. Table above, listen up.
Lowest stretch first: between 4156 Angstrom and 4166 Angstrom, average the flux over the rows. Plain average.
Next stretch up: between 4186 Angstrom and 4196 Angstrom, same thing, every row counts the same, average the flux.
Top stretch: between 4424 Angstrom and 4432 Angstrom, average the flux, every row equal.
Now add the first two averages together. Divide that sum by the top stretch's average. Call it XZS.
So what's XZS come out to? 2.0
